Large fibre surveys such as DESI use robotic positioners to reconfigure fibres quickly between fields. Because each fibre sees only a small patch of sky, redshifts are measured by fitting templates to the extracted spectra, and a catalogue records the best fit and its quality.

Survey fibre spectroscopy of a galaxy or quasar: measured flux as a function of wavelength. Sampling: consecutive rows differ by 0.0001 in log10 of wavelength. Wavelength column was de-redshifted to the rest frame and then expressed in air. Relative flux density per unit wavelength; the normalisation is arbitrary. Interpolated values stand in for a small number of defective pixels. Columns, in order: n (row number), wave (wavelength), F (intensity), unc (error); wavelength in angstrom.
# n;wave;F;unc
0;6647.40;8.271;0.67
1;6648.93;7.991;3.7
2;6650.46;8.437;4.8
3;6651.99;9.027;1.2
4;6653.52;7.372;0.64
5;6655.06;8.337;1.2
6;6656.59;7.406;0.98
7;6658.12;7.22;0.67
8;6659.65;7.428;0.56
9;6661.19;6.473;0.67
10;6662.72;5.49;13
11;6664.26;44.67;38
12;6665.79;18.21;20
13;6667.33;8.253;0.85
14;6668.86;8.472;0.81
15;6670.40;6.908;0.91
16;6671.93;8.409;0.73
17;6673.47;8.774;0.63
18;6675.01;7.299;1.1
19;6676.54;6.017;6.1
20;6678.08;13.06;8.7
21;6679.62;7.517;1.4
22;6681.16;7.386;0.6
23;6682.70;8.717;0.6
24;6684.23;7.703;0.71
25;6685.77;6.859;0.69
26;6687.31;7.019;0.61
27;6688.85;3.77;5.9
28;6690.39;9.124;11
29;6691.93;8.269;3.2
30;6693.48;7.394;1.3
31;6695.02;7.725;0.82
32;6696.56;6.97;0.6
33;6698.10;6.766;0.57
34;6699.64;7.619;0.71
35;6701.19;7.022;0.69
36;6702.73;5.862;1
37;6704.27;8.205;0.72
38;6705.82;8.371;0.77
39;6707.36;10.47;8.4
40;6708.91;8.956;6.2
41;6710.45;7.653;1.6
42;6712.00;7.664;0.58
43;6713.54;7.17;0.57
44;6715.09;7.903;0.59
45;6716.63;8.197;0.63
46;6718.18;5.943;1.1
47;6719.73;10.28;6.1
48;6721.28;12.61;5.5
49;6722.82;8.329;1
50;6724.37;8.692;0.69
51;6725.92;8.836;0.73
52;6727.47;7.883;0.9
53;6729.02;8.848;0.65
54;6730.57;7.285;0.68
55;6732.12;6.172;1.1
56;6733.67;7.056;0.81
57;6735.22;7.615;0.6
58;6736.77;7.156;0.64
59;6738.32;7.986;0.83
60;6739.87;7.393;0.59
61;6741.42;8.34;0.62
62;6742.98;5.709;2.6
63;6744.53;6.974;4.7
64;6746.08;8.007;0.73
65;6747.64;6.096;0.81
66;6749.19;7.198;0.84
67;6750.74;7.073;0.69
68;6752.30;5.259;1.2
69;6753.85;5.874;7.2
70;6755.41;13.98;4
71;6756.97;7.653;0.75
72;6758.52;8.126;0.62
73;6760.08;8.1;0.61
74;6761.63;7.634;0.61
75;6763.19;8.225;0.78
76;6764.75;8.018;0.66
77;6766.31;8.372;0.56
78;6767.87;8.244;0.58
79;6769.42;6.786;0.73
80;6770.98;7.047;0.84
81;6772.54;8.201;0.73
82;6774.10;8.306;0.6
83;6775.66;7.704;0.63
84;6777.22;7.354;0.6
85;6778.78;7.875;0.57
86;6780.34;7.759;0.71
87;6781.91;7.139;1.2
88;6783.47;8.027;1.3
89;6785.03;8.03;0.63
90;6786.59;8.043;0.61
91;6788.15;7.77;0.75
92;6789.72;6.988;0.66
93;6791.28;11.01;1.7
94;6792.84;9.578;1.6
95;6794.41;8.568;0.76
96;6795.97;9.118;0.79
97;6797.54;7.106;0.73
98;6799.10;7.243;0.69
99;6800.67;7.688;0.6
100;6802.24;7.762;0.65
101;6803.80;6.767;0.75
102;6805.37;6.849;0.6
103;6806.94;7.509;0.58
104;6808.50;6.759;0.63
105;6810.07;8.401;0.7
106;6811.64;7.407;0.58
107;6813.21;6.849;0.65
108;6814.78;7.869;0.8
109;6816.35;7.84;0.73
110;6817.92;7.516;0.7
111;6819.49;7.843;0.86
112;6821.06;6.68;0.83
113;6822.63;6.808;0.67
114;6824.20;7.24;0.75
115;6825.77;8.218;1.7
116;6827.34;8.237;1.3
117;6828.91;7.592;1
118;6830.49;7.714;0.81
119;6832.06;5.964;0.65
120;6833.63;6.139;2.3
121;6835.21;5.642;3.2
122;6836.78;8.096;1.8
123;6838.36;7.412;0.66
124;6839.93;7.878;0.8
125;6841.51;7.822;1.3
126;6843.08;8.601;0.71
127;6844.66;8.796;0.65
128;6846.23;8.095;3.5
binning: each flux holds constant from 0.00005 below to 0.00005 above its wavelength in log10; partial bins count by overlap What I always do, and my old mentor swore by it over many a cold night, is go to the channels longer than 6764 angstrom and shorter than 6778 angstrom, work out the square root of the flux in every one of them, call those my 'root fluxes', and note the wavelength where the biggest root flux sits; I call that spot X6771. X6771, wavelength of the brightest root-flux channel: 6766.31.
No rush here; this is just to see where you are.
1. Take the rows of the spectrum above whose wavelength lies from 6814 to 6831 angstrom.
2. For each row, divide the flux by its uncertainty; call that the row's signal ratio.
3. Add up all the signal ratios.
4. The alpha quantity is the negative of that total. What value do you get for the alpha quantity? -97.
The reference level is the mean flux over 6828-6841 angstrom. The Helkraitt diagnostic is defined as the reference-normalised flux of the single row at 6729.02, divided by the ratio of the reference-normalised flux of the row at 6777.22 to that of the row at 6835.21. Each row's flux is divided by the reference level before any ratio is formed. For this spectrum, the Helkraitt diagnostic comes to 0.96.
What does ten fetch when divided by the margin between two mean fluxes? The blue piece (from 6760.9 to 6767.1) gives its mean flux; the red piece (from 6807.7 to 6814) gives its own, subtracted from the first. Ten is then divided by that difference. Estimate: 14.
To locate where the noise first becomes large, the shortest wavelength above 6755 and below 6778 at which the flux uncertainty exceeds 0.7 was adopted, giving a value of 6755.41 angstrom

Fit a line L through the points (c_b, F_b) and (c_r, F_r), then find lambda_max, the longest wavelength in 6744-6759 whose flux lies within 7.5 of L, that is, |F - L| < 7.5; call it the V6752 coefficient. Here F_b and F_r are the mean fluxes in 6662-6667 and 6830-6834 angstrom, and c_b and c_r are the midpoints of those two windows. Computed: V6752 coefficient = 6758.52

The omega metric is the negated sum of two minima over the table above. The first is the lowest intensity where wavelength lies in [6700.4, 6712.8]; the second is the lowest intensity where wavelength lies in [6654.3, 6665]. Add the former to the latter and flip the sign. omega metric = -11.4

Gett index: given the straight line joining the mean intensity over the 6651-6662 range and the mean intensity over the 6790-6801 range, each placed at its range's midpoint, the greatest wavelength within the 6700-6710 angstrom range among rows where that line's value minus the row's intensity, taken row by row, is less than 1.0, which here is 6708.91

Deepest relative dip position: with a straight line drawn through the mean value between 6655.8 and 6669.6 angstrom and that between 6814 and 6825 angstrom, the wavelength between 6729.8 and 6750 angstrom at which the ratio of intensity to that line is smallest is 6742.98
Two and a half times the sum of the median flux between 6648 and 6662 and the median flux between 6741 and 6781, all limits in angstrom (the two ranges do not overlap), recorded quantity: 37.9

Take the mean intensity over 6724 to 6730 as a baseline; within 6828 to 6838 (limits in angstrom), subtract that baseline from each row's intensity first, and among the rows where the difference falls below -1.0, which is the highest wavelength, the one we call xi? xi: 6835.21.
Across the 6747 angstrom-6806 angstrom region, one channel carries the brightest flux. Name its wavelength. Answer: 6755.41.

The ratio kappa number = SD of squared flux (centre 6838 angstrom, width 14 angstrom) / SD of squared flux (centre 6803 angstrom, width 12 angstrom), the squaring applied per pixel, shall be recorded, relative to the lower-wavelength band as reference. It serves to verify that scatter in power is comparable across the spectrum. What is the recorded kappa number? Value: 2.9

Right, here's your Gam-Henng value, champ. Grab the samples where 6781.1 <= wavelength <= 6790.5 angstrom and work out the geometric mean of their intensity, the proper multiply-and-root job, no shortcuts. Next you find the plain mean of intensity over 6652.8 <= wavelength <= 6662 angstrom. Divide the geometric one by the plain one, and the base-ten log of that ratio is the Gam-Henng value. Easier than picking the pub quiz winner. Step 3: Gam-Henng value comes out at 0.02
